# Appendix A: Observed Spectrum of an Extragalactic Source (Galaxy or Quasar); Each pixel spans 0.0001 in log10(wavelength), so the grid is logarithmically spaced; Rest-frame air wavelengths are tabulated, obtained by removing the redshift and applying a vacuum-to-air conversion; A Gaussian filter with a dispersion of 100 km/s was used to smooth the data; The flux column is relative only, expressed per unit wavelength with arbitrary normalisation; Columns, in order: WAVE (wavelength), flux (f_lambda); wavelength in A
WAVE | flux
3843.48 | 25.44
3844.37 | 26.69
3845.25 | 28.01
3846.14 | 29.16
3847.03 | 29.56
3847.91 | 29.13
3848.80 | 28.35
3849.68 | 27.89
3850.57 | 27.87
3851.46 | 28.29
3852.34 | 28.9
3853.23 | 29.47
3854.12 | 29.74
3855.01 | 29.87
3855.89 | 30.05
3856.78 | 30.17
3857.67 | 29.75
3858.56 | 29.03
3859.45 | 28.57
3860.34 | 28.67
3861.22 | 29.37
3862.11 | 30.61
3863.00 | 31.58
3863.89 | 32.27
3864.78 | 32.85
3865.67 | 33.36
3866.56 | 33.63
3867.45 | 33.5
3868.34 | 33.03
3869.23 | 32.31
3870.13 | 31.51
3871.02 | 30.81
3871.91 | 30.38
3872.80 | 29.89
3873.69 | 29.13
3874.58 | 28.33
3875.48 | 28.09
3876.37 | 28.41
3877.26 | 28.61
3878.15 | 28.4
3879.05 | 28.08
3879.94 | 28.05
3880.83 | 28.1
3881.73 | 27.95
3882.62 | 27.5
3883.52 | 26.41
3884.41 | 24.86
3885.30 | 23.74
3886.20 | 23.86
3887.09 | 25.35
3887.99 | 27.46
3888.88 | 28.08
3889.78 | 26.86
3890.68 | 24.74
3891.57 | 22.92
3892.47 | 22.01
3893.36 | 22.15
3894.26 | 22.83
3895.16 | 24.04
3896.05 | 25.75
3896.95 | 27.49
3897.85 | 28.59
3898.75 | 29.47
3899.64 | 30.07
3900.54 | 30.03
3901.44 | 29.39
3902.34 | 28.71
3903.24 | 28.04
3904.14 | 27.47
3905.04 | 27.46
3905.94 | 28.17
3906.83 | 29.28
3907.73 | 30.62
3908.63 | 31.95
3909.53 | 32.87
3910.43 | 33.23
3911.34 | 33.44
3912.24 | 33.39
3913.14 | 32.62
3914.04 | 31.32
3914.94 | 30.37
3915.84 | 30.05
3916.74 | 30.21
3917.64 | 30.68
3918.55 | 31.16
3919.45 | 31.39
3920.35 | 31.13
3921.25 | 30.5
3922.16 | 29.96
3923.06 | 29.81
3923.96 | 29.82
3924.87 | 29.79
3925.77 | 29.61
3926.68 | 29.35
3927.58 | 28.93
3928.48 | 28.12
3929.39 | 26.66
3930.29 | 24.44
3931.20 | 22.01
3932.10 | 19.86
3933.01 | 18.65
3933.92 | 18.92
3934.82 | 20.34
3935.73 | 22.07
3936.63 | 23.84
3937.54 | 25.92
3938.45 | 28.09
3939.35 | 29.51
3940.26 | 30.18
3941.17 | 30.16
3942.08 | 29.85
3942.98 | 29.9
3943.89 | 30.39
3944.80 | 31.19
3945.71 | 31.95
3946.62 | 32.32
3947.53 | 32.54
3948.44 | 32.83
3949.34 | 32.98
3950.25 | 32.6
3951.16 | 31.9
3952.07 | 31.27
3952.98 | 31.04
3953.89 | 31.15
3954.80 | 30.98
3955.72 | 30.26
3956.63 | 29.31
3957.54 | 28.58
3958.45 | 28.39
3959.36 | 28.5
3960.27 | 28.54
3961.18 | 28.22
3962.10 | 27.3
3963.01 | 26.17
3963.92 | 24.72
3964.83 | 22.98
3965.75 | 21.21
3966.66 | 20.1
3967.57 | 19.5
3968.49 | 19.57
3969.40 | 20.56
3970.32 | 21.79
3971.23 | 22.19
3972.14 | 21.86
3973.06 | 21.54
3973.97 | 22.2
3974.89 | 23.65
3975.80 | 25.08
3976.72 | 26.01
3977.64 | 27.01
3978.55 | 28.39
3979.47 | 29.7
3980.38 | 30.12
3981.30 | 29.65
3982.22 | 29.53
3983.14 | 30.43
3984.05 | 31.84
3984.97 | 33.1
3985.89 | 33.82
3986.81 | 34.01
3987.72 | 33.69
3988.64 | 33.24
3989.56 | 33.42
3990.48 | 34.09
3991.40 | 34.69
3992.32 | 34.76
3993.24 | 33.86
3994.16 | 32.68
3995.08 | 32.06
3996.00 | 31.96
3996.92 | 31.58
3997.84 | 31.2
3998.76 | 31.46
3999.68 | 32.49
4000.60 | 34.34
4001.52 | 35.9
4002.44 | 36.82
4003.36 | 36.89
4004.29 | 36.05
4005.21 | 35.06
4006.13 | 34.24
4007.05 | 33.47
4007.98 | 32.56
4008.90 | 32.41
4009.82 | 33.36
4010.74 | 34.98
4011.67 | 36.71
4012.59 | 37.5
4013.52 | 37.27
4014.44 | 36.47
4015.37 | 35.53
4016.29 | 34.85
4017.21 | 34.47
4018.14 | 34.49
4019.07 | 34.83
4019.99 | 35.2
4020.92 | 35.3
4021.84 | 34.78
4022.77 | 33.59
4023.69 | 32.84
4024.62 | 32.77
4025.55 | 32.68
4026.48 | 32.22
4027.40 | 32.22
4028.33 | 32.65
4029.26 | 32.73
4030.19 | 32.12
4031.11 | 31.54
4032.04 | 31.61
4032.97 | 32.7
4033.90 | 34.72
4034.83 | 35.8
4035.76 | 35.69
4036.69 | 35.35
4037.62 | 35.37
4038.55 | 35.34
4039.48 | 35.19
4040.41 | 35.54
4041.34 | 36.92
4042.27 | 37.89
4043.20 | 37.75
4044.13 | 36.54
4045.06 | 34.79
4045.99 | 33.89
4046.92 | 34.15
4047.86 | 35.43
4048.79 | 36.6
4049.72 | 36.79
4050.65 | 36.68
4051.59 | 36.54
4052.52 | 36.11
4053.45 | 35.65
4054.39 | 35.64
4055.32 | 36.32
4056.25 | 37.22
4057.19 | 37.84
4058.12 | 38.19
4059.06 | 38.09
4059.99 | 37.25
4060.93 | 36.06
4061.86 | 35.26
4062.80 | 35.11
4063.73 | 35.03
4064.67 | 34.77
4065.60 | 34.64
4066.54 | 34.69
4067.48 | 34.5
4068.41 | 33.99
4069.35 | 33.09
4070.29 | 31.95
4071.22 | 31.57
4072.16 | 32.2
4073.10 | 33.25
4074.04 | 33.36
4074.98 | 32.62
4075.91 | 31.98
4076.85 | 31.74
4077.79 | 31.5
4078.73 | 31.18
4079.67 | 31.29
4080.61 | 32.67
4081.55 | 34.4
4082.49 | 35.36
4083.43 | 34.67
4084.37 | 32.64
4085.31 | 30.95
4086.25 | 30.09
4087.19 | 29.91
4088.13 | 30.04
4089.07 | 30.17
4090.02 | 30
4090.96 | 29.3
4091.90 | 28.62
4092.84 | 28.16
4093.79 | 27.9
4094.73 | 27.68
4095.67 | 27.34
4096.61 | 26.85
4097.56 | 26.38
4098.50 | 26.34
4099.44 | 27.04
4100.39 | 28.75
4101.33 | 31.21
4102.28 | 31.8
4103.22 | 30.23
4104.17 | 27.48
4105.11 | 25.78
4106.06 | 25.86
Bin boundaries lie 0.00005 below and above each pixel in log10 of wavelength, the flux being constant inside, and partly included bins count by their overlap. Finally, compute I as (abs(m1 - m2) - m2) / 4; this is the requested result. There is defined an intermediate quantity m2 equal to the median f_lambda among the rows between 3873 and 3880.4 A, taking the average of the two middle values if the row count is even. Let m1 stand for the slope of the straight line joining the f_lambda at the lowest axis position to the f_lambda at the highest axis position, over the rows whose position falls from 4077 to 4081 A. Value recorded -0.10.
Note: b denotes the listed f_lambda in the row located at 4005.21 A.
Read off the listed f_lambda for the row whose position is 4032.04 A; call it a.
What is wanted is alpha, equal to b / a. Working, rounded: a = 31.61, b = 35.06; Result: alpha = 1.1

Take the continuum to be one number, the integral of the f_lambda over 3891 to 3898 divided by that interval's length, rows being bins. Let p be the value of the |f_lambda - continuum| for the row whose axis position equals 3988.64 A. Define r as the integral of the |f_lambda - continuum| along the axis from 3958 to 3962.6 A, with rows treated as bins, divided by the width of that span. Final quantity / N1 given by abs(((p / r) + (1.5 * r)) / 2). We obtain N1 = 4.0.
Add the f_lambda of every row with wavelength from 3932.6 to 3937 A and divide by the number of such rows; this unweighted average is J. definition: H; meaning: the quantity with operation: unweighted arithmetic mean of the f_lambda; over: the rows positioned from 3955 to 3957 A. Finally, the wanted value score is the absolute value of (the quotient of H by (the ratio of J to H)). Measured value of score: 43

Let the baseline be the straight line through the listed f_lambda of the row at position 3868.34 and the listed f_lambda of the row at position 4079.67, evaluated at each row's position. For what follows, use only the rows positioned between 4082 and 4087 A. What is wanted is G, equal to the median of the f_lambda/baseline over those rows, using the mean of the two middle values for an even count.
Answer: 1.04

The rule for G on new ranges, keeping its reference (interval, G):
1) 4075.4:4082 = 1.01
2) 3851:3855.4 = 0.89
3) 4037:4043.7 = 1.12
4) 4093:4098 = 0.88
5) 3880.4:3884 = 0.84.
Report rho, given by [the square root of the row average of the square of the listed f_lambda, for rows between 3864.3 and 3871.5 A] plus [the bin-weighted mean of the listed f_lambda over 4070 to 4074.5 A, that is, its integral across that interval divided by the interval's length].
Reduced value 65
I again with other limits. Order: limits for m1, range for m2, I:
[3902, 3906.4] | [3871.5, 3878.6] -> 0.04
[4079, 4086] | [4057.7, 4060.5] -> 0.02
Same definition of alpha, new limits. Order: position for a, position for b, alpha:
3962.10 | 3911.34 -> 1.2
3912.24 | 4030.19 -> 1.0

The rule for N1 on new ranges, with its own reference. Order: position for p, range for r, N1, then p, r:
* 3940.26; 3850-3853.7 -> 3.9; 5.9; 4.3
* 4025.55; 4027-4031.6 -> 6.5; 8.4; 7.9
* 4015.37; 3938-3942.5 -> 5.0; 11.2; 5.2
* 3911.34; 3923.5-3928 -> 4.8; 9.1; 5.2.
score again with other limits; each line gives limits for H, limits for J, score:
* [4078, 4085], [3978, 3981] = 37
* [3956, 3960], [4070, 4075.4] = 25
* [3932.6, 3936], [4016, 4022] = 11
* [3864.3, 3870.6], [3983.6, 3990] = 32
